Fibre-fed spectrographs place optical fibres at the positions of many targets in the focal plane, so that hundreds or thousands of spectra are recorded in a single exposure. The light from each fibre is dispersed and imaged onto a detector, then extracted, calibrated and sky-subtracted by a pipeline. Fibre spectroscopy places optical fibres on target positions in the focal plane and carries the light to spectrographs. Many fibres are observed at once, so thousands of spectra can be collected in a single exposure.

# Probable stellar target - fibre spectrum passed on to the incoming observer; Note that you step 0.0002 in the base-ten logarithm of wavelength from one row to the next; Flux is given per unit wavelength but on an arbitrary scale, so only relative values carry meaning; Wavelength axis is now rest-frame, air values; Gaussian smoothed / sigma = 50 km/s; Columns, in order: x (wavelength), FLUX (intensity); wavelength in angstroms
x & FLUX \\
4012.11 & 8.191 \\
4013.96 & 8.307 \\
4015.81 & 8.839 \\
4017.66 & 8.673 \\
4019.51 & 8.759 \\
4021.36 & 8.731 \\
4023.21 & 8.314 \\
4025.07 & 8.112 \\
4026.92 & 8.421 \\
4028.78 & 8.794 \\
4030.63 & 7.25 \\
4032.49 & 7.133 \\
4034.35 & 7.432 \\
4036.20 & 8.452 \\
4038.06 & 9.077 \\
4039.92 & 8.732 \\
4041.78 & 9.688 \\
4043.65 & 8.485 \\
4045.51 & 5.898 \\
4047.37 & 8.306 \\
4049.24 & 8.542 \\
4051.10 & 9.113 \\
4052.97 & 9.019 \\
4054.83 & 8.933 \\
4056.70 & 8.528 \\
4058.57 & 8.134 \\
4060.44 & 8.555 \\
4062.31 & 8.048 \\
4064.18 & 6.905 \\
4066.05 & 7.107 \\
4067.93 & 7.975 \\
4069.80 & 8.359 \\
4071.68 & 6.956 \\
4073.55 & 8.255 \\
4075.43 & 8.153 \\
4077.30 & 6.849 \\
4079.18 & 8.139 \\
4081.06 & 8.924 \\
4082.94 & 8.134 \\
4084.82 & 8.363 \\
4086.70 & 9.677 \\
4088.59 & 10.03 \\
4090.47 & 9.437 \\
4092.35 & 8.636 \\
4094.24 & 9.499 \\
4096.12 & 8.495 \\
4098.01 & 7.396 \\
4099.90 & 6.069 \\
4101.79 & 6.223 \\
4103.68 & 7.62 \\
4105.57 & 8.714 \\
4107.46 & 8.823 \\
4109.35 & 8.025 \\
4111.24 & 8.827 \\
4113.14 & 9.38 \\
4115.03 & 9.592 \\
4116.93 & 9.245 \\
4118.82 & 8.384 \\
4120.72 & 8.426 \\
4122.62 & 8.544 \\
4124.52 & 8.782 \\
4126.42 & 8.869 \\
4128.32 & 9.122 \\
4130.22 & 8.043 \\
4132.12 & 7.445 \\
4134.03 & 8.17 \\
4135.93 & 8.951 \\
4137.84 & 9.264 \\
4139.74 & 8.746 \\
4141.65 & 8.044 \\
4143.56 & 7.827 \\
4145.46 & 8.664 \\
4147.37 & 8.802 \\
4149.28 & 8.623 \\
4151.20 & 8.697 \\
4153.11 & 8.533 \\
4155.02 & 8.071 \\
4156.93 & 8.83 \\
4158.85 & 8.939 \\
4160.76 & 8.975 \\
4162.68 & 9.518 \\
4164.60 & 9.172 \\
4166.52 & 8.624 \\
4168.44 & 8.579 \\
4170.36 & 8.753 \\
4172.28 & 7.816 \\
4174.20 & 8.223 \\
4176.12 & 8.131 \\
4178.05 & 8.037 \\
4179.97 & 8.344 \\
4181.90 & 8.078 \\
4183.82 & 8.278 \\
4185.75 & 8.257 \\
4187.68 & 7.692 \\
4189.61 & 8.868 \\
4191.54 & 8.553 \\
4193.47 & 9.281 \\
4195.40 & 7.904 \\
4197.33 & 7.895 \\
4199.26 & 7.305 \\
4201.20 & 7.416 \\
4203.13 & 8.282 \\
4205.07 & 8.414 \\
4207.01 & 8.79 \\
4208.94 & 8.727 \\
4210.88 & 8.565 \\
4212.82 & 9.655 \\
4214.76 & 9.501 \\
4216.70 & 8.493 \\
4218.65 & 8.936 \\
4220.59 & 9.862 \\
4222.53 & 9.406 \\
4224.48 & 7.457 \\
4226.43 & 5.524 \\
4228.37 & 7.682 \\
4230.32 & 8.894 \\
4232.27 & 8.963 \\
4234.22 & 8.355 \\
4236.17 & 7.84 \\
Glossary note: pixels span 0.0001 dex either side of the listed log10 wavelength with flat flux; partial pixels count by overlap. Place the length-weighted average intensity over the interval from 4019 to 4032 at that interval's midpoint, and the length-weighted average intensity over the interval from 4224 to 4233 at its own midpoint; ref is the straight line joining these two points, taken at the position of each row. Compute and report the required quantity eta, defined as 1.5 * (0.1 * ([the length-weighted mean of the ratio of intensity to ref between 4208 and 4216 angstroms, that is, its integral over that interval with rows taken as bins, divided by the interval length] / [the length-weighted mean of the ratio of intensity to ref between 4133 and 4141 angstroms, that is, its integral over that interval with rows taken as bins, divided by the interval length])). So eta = 0.161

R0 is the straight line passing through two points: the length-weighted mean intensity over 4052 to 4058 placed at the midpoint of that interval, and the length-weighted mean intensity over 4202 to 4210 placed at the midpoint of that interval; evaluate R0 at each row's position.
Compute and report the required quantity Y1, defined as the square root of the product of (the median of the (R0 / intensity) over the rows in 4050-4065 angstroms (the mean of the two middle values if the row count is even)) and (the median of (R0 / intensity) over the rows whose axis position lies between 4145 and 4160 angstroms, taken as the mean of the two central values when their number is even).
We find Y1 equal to 1.01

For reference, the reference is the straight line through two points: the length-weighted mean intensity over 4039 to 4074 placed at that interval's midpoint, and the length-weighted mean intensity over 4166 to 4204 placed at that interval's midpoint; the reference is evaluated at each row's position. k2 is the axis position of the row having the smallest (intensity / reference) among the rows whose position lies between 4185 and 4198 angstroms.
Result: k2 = 4187.68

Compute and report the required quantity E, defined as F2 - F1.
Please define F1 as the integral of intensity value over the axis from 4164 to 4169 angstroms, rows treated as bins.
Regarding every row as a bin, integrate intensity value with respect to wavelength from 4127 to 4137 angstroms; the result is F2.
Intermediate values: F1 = 44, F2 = 84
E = 40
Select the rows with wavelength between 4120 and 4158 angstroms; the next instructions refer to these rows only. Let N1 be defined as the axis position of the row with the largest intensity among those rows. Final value 4137.84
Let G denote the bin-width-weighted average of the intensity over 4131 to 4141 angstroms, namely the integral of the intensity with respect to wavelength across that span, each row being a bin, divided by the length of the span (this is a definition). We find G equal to 8.49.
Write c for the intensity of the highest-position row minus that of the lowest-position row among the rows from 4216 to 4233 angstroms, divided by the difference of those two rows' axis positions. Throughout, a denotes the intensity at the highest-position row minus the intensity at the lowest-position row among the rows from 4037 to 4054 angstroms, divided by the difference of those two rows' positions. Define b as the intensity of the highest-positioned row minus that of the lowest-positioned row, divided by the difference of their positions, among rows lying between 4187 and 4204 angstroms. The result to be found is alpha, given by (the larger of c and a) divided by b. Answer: 0.8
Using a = 0.00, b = 0.038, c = 0.03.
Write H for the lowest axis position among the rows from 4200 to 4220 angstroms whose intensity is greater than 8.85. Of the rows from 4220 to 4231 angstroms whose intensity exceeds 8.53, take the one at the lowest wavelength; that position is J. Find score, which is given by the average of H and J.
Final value 4216.7 angstroms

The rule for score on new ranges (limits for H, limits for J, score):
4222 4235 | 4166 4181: 4194.5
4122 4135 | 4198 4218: 4166.7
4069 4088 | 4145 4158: 4113.3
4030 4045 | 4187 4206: 4113.8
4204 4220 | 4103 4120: 4159.2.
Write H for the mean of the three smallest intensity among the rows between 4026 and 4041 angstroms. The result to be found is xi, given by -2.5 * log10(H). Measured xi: -2.15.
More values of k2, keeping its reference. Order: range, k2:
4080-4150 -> 4099.90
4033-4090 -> 4045.51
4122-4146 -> 4132.12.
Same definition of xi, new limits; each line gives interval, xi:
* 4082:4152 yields -2.04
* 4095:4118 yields -2.04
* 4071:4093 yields -2.16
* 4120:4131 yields -2.30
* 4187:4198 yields -2.23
